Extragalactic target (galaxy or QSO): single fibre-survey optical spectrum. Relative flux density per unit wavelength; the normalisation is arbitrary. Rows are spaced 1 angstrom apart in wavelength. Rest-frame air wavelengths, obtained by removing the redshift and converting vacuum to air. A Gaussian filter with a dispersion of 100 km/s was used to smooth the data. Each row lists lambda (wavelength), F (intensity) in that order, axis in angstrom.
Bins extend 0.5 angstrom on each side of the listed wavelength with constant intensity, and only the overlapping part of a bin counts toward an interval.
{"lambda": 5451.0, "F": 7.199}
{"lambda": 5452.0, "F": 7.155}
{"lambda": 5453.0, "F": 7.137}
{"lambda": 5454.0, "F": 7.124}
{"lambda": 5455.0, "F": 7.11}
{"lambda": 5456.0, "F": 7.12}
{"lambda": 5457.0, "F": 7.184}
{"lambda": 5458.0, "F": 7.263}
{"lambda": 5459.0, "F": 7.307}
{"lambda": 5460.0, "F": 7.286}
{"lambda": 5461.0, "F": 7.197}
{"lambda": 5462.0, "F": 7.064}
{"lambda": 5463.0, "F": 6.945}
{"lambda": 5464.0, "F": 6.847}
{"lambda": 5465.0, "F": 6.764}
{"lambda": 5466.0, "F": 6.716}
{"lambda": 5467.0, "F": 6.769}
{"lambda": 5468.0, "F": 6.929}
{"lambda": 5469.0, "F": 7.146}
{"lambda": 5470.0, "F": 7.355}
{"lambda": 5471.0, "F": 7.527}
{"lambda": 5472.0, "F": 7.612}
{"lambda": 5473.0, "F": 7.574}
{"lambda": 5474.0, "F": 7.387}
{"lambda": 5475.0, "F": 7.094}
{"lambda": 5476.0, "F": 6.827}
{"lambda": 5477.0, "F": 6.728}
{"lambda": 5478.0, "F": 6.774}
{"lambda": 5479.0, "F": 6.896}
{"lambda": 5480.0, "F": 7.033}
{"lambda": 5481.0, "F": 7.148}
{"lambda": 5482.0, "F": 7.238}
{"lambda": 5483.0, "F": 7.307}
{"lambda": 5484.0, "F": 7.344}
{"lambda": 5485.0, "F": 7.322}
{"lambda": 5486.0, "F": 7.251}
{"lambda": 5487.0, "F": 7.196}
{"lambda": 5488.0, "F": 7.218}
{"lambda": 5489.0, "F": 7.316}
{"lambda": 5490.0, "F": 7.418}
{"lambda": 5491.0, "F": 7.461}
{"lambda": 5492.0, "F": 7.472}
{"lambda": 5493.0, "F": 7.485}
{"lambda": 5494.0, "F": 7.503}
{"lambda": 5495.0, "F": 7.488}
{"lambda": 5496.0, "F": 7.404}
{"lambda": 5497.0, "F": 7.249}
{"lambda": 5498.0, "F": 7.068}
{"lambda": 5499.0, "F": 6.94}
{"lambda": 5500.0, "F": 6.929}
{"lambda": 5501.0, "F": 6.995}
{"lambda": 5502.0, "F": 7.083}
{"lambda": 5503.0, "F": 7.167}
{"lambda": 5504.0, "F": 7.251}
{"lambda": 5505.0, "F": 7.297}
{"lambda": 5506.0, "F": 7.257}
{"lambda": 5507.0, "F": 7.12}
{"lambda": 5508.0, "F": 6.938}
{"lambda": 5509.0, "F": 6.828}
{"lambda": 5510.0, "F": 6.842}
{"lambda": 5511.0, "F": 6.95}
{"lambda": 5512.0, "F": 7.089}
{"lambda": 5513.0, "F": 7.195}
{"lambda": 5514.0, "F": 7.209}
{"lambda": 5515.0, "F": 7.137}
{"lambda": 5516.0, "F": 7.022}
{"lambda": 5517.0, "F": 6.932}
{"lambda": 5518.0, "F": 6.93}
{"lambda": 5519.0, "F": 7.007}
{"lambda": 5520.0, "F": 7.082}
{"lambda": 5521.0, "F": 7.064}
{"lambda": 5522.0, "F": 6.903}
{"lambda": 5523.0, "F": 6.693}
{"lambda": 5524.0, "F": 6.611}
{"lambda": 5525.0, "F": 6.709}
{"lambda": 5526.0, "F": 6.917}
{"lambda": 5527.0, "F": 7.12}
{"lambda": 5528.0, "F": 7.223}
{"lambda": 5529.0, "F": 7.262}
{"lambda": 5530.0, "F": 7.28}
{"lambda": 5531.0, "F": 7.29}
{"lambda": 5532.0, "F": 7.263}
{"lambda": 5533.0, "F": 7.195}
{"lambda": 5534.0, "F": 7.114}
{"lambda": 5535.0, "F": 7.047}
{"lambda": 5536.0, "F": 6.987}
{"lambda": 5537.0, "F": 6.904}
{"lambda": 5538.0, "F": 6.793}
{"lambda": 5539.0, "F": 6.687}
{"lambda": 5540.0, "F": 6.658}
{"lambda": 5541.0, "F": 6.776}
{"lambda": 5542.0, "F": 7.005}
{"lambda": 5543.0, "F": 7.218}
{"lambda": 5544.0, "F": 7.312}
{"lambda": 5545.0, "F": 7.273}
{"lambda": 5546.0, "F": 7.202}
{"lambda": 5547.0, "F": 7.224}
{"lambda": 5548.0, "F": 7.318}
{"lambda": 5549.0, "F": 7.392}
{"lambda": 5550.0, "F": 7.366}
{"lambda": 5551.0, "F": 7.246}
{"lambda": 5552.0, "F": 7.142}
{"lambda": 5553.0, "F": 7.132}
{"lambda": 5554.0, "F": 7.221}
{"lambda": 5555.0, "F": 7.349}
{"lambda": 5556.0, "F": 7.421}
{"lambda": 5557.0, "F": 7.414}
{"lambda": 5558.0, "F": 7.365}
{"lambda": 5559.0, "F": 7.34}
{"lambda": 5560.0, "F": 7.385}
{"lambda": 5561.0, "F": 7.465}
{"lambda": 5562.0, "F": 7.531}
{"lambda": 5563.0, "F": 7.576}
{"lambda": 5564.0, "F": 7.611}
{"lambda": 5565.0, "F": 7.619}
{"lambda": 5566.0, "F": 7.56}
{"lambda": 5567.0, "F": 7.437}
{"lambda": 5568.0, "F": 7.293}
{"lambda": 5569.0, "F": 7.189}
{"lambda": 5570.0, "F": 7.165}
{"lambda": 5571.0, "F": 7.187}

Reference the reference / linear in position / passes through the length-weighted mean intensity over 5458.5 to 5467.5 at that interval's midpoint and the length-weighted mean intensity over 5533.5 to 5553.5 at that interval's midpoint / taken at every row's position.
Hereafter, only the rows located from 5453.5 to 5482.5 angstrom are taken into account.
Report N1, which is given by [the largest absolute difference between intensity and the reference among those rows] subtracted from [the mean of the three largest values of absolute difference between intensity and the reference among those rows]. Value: -0.041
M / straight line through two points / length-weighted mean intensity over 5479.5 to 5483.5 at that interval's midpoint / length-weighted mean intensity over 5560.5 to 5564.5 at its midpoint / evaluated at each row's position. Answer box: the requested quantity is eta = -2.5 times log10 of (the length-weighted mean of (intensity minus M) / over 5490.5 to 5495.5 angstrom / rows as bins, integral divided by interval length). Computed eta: 1.5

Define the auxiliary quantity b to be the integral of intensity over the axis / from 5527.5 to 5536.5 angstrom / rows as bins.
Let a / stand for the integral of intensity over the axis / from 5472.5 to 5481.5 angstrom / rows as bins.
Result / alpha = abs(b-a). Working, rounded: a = 63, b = 64.7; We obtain 1.2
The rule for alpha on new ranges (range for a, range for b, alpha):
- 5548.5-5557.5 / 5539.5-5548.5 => 1.7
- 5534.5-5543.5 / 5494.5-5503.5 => 2.2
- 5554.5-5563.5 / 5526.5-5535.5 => 2.1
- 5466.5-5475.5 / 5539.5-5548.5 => 1.4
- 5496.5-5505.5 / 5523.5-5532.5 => 0.3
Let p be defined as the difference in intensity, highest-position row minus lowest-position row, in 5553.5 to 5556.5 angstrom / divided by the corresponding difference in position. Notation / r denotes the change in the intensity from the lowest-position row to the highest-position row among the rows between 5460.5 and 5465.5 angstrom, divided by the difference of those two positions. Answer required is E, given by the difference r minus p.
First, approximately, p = 0.10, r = -0.108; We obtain -0.21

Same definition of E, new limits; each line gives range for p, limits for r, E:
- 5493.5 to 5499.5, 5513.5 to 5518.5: 0.04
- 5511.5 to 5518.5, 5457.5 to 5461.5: 0.00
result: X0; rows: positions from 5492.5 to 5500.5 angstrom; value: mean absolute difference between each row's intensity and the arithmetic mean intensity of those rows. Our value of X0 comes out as 0.21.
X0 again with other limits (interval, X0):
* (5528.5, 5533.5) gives 0.03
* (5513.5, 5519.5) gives 0.09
